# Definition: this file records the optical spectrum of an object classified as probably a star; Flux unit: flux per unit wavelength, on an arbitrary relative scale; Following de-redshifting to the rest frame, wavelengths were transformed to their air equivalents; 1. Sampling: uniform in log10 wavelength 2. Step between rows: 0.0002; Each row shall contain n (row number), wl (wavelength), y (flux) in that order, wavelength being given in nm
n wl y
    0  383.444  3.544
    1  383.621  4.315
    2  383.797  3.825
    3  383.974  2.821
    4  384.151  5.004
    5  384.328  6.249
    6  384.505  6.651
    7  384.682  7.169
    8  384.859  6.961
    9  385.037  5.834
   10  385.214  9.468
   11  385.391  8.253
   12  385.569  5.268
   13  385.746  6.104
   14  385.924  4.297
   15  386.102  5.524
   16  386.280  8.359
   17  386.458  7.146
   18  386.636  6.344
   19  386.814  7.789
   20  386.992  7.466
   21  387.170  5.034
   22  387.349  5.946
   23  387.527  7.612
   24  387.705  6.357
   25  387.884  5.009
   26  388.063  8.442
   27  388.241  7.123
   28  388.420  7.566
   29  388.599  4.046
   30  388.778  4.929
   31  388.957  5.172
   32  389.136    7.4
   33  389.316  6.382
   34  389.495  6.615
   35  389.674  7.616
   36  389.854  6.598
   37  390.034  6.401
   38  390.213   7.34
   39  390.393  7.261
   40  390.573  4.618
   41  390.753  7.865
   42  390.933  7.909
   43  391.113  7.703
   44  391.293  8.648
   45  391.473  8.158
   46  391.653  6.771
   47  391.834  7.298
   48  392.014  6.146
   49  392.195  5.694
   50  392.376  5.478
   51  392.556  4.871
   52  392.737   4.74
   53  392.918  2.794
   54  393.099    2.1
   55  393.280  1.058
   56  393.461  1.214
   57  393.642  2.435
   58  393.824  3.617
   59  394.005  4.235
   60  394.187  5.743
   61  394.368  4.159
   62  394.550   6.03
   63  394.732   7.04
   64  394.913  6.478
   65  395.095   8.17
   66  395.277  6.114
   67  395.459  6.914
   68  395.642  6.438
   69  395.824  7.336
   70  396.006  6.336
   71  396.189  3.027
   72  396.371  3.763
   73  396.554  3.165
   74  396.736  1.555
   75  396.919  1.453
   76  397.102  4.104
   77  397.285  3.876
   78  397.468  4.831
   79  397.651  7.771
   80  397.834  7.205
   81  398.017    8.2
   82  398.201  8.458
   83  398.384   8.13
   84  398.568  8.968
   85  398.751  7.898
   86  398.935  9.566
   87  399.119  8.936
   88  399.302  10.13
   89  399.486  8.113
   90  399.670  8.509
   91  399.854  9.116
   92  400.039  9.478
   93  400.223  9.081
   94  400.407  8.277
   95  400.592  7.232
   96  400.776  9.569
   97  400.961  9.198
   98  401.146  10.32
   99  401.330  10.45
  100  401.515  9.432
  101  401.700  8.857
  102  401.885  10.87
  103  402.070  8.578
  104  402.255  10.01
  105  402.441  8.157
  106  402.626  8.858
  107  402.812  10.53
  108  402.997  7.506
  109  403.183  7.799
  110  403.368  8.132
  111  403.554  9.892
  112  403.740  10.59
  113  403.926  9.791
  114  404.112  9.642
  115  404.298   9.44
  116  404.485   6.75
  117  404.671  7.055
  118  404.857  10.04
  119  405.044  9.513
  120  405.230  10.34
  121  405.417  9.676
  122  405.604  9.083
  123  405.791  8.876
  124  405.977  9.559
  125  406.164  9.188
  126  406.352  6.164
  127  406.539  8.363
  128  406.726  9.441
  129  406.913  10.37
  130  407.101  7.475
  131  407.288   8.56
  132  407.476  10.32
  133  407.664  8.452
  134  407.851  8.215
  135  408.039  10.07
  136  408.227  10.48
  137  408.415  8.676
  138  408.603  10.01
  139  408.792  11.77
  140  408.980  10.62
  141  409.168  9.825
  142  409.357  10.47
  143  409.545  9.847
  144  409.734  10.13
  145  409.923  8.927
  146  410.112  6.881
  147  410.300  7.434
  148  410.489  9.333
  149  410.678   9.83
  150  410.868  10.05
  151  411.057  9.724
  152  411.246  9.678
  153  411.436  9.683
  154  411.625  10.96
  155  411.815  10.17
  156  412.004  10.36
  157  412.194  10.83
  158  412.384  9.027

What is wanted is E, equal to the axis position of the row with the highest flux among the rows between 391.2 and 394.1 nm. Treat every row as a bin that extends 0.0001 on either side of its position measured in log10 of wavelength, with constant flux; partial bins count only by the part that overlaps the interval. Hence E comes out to 391.293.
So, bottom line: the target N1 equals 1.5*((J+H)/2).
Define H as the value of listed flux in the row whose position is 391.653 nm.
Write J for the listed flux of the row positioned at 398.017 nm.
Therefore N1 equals 11.2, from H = 6.771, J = 8.2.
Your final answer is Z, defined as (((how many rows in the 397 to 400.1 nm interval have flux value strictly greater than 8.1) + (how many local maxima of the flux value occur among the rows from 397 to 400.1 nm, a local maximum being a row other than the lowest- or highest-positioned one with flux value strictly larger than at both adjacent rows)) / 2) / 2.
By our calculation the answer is 4.0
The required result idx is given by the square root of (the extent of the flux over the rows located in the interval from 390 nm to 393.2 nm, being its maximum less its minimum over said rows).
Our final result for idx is 2.56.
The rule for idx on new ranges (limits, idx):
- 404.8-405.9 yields 1.21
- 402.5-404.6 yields 1.96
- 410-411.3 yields 1.78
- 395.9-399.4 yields 2.95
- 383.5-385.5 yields 2.58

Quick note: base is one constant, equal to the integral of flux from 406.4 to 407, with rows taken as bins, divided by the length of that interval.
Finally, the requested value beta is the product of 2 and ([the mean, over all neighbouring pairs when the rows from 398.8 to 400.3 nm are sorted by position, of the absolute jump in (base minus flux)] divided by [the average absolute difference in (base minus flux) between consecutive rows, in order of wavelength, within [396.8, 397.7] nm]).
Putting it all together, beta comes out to 0.9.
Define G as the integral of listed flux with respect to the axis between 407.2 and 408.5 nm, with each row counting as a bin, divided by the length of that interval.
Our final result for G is 9.3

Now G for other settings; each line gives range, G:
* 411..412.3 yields 10.2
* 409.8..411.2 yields 8.9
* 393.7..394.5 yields 4.4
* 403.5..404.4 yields 9.8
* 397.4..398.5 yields 7.5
